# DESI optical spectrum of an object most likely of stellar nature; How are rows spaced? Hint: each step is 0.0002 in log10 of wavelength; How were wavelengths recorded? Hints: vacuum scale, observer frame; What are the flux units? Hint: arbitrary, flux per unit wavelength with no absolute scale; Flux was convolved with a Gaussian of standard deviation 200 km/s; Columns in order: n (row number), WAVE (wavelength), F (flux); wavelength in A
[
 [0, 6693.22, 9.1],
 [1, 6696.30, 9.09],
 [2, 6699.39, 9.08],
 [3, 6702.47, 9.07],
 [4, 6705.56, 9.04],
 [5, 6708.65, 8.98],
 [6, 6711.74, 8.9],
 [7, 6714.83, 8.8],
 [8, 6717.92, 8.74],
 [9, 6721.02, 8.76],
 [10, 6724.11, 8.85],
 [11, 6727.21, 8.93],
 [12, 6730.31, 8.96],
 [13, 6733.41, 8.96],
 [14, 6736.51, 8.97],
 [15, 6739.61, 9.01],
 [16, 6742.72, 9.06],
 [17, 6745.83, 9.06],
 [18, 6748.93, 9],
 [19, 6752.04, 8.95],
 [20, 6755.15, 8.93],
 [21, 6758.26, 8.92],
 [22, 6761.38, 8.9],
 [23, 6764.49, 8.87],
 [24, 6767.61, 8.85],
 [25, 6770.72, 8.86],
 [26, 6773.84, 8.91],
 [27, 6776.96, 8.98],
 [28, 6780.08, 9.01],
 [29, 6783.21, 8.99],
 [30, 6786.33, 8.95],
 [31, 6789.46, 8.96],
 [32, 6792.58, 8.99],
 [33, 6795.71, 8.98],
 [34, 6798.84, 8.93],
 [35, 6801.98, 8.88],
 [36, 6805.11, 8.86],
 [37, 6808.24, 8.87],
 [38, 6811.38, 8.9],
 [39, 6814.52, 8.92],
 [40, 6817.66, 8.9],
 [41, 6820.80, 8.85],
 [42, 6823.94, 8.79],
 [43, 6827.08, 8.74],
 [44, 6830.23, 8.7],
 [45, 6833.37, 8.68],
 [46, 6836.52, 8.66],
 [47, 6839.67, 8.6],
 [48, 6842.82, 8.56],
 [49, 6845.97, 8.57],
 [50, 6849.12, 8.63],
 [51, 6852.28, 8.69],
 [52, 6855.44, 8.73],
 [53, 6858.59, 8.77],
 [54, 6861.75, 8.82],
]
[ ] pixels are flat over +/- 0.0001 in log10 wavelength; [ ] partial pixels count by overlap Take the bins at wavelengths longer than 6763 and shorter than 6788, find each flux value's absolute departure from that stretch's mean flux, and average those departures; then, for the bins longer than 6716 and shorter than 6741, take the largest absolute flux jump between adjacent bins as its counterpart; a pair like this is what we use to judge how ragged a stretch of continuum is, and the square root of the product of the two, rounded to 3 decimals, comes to 0.070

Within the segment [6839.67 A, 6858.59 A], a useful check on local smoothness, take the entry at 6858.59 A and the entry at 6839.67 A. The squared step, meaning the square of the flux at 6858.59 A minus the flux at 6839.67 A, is 0.029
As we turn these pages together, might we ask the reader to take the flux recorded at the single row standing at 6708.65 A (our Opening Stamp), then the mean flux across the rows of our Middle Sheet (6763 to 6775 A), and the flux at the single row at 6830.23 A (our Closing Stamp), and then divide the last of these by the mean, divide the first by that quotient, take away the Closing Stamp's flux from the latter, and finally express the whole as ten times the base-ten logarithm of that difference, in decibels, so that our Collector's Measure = -3.4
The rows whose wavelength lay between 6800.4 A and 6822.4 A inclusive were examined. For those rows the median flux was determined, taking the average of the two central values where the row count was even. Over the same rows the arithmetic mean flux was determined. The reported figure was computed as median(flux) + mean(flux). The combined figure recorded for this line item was 17.76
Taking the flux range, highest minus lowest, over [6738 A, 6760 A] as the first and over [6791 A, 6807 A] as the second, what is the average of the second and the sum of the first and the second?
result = 0.20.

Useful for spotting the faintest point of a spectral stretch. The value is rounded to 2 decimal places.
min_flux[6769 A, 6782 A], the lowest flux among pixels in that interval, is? 8.86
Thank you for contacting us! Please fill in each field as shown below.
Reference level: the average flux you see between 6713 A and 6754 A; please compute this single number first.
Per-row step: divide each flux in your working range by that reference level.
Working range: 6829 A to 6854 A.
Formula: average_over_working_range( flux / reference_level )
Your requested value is 0.97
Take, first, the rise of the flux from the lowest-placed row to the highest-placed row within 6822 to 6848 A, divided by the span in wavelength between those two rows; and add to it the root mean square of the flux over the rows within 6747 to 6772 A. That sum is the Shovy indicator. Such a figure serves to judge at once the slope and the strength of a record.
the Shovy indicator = 8.90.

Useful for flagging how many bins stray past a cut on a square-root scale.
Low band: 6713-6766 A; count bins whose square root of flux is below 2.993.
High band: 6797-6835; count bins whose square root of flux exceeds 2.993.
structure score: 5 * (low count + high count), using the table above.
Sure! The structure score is 50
